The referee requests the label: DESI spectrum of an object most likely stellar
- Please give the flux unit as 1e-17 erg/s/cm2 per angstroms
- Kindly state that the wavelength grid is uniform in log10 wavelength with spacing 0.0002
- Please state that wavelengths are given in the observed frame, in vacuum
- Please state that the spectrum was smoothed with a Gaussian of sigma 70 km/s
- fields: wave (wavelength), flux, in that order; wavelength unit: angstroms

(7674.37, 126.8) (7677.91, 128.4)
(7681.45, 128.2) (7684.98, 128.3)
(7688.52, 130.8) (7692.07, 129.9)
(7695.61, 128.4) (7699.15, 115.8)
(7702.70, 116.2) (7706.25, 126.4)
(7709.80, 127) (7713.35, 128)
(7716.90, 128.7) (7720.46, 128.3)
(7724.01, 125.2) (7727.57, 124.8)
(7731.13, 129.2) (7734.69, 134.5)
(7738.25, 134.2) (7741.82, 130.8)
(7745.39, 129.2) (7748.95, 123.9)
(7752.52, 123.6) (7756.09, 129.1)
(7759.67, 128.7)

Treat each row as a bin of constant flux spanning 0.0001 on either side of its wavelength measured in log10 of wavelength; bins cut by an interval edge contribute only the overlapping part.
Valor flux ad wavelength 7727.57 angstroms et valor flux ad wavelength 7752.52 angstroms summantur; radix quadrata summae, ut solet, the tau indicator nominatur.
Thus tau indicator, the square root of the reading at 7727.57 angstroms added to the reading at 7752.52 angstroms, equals 15.76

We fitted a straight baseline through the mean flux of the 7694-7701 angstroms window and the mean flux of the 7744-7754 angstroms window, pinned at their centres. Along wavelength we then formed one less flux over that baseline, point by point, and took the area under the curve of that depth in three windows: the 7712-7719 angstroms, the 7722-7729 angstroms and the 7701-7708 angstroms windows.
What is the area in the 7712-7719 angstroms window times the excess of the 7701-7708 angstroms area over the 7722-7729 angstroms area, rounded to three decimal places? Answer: -0.038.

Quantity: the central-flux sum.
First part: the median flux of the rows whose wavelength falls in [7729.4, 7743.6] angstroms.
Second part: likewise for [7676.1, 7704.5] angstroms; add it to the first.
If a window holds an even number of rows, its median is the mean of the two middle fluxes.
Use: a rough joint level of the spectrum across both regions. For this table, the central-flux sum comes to 261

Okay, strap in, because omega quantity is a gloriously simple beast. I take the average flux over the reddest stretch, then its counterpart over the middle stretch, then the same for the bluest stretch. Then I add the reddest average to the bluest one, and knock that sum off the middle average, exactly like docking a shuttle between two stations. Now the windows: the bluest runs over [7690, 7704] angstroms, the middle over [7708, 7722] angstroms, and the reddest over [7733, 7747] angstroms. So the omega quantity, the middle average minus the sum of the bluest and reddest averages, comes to -127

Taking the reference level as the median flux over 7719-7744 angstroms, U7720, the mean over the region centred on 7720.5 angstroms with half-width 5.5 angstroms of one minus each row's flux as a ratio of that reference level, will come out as 0.014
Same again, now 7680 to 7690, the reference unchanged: 0.001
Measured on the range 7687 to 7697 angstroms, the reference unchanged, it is -0.004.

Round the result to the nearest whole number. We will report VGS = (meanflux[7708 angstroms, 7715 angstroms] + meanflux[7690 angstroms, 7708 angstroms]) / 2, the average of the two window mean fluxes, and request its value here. 125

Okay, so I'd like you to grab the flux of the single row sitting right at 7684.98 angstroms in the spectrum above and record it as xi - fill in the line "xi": 128.3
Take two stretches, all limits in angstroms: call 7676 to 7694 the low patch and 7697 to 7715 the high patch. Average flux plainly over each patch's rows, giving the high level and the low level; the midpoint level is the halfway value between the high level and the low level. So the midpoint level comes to 126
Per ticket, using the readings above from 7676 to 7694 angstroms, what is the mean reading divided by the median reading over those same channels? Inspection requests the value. 1.01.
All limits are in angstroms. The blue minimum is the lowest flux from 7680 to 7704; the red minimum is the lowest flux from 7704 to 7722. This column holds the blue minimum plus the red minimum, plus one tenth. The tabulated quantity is 242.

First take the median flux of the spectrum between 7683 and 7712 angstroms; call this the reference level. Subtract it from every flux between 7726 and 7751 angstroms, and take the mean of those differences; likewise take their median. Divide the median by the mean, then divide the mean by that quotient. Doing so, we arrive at 2.2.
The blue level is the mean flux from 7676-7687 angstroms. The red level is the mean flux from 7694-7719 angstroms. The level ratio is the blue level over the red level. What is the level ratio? 1.03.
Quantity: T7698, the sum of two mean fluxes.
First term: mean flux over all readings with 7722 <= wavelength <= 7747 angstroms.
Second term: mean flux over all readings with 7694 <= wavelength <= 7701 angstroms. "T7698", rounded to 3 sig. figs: 252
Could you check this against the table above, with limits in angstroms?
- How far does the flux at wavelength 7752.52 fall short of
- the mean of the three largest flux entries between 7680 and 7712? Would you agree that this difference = 6.1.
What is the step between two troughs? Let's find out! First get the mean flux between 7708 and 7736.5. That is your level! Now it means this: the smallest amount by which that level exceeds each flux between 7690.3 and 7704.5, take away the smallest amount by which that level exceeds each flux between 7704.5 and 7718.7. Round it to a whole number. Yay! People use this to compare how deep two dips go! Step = -1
